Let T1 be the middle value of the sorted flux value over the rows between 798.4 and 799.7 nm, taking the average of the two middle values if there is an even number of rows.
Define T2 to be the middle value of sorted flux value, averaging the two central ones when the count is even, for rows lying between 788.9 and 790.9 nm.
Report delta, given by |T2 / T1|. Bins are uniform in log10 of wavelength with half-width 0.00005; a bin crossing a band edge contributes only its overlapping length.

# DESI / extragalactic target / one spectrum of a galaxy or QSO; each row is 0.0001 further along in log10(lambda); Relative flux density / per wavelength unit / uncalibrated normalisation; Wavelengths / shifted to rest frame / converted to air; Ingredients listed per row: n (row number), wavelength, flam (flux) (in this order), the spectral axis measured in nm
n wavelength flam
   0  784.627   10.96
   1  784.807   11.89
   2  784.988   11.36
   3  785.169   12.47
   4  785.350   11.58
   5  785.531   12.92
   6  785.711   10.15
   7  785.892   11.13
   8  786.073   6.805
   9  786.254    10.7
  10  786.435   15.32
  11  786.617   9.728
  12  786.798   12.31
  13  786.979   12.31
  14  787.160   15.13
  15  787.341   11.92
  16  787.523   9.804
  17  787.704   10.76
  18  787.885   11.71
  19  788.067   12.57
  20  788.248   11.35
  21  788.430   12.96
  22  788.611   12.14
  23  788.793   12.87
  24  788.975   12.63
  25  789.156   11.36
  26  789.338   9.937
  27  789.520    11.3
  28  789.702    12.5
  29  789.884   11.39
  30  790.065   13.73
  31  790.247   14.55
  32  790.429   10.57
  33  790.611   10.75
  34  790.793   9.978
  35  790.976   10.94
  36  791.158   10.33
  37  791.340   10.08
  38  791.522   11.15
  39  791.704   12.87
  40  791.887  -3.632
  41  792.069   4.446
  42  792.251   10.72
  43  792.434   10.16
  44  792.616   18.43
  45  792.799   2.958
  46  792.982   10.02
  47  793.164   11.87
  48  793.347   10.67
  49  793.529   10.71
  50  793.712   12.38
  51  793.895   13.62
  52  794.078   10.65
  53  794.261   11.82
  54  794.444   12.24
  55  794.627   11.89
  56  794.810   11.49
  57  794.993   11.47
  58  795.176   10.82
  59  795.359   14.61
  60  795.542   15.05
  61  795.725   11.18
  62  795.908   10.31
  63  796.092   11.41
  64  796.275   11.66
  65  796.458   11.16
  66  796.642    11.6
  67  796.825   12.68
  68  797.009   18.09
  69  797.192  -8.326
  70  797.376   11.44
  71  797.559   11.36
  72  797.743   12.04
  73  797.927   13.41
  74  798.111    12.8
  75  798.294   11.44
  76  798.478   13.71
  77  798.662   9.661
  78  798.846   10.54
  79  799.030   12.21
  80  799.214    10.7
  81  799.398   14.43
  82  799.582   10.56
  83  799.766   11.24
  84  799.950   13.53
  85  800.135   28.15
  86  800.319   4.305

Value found 1.06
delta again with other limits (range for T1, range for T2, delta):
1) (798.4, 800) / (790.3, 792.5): 0.93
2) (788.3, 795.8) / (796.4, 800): 1.01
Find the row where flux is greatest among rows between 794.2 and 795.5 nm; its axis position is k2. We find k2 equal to 795.359 nm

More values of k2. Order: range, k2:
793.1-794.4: 793.895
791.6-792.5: 791.704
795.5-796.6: 795.542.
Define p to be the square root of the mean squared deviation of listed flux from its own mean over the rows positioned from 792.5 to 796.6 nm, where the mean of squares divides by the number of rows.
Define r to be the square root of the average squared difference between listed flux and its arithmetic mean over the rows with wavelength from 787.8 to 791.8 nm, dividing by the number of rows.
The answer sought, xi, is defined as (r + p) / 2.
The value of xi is 1.9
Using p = 2.7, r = 1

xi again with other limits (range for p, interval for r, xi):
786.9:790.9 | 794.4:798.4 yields 3.0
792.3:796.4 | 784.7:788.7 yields 2.2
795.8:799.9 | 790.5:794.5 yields 4.4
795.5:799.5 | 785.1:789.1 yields 3.2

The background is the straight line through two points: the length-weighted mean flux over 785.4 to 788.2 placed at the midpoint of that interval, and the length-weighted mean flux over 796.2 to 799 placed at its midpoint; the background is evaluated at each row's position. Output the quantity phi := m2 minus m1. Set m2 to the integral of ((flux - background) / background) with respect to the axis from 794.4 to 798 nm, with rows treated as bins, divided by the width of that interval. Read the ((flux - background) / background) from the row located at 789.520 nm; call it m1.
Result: 0.03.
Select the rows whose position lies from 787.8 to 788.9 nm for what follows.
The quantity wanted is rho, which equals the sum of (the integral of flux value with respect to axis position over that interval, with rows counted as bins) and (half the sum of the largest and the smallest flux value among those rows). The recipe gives 26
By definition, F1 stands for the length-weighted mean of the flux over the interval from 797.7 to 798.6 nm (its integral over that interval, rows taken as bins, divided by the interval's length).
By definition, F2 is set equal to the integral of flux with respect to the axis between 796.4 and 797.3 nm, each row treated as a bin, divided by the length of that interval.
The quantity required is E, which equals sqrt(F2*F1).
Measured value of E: 10.7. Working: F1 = 12.6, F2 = 9.0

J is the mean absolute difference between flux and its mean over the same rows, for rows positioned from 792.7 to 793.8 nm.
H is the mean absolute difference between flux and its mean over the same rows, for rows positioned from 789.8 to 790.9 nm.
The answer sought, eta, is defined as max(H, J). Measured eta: 2.27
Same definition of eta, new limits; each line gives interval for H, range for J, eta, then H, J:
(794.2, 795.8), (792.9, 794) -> 1.13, 1.1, 1.1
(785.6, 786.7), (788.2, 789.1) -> 1.74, 1.7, 0.5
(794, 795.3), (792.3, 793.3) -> 3.57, 0.4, 3.6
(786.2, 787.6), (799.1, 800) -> 1.61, 1.6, 1.5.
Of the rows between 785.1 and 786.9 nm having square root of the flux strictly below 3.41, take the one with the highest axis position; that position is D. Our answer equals 786.617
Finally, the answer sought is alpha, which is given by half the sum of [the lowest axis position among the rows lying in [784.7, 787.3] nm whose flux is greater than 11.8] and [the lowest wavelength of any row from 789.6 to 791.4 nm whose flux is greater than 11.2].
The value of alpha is 787.25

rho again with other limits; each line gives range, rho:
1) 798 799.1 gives 25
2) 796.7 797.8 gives 15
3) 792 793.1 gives 21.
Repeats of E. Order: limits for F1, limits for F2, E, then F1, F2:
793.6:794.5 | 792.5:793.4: 11.4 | 12.1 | 10.8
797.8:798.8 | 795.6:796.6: 11.7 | 12.1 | 11.3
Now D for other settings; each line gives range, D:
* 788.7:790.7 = 790.611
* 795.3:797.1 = 796.642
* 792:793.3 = 792.982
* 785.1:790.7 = 790.611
